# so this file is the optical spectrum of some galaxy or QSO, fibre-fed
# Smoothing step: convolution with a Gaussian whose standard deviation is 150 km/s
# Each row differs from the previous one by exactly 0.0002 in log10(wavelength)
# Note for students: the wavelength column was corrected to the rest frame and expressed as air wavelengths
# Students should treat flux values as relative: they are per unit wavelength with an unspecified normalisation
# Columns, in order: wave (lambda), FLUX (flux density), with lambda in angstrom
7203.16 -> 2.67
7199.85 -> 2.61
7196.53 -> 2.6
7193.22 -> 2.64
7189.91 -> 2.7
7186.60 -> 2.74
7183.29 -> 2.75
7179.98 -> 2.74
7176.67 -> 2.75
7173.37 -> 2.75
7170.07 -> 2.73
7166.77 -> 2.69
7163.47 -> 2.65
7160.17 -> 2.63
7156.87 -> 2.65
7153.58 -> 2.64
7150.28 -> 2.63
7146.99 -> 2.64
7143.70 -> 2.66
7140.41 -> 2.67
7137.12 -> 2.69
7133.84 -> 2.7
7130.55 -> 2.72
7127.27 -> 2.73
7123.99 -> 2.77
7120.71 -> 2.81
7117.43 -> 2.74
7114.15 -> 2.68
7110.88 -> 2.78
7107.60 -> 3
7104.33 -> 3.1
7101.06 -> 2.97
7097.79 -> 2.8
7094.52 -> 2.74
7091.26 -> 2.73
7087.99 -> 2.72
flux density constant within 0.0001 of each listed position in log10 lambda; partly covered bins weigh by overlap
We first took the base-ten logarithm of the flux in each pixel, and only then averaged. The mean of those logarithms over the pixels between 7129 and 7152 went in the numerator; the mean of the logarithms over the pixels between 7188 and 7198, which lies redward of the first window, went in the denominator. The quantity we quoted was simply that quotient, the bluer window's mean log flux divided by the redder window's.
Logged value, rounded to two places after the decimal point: 1.01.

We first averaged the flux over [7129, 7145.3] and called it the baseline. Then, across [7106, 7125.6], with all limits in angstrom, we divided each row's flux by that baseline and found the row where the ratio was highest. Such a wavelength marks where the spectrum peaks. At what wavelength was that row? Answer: 7107.60 angstrom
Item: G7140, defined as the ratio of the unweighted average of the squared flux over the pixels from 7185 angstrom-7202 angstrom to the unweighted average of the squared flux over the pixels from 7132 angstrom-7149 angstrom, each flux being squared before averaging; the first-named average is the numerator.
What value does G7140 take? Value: 0.99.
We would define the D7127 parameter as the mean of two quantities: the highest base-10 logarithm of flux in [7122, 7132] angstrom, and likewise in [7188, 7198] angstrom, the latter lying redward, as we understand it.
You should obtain 0.437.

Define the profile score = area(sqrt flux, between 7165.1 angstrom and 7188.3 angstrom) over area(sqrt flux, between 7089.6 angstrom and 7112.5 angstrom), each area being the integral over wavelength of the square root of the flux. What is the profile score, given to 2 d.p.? 0.99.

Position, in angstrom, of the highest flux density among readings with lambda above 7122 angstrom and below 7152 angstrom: 7123.99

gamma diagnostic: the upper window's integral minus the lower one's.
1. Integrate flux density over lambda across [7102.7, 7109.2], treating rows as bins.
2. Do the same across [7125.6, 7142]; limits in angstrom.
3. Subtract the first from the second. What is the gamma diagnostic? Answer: 24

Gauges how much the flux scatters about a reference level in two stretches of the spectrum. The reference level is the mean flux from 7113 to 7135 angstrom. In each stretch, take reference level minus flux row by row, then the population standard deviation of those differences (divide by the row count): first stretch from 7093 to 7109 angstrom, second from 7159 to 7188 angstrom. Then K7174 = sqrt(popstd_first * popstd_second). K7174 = 0.076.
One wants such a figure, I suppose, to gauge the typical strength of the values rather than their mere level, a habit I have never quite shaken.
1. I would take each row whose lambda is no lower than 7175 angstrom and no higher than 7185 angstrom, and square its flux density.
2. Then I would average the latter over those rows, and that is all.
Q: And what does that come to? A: 7.5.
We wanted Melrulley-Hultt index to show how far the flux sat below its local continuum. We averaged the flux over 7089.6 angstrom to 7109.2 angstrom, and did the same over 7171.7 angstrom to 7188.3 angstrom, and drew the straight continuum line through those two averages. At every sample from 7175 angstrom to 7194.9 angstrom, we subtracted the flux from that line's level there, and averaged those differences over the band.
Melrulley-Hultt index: 0.017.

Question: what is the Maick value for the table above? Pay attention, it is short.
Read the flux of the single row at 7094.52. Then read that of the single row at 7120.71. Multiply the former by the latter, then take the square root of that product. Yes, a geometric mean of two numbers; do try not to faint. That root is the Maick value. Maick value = 2.77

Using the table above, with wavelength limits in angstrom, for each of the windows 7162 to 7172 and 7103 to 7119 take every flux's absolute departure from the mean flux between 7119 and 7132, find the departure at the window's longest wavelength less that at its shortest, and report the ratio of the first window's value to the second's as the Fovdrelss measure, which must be 0.2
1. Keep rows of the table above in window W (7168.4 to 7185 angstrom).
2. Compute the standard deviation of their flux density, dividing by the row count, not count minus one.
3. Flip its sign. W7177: -0.01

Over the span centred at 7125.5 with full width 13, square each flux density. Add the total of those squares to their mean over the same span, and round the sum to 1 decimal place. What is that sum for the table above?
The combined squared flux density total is 38.0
